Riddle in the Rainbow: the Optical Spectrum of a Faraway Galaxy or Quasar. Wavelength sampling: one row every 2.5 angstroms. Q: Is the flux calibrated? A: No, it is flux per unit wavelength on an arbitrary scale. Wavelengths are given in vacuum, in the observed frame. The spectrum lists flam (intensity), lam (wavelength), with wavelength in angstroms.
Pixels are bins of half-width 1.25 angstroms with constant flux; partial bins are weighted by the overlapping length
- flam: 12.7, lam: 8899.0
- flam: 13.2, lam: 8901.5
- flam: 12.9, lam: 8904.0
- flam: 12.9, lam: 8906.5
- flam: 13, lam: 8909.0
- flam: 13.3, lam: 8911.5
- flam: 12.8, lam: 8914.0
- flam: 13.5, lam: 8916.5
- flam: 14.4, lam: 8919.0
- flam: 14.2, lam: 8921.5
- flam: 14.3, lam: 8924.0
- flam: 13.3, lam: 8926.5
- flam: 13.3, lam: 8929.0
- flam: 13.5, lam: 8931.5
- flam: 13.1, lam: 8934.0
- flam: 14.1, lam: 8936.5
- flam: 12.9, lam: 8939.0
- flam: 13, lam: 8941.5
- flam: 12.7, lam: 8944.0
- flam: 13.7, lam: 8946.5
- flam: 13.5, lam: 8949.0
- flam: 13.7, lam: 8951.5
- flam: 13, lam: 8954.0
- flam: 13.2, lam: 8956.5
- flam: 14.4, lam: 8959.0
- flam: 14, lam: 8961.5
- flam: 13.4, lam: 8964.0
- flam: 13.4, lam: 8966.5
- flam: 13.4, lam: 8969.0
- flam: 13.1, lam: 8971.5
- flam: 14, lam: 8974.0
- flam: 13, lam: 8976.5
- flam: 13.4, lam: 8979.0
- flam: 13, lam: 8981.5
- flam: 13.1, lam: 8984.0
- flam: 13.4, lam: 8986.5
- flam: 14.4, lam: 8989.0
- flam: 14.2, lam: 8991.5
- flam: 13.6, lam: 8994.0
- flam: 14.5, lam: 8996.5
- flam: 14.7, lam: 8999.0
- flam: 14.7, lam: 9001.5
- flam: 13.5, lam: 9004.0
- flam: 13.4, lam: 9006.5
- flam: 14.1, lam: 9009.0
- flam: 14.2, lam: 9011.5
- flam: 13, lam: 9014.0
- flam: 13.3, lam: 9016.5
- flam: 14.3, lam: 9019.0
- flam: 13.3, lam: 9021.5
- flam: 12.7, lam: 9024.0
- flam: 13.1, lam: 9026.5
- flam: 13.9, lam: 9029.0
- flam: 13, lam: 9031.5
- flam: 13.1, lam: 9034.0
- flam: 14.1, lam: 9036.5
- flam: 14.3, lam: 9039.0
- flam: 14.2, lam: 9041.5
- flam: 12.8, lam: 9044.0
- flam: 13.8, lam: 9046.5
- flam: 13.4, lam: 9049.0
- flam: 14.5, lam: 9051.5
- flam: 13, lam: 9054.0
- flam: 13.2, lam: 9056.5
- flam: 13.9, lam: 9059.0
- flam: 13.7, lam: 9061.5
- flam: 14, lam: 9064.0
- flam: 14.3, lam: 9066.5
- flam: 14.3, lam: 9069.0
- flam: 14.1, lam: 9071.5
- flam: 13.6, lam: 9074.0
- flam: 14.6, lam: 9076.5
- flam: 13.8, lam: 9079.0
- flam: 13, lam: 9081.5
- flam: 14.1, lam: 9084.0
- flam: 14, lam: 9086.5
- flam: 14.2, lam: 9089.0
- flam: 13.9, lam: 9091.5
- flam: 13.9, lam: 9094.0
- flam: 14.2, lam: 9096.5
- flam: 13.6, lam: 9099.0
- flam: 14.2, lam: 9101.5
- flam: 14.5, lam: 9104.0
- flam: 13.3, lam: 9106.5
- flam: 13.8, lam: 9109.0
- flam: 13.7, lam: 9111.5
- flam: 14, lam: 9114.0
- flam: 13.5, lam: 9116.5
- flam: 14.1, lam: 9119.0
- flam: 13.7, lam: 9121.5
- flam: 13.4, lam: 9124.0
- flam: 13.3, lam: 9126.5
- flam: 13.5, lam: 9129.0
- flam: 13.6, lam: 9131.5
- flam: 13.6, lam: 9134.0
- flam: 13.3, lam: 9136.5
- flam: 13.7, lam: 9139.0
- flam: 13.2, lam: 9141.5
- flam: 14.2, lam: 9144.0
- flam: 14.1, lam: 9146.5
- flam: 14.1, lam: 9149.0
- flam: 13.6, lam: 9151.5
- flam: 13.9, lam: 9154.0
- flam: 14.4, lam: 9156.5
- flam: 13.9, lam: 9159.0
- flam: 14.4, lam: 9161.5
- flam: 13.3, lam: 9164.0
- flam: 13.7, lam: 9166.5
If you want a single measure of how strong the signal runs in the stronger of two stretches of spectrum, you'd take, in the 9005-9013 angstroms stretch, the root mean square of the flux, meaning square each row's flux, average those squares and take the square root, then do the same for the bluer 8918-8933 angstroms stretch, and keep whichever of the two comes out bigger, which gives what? 13.90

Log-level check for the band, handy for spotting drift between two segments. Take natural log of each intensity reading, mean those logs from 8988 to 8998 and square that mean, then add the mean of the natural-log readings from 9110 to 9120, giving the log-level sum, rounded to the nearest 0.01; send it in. 9.66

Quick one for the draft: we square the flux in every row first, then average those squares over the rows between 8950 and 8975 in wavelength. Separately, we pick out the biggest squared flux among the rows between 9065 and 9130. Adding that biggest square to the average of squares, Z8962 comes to 397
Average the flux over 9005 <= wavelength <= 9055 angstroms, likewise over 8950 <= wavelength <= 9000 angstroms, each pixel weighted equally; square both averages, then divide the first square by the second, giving 0.99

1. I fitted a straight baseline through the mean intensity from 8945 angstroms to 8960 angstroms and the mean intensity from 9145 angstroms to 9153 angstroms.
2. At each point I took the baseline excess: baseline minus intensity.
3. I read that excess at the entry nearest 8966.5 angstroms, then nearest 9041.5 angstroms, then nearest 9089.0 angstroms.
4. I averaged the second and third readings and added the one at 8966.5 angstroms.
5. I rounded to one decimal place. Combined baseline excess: -0.2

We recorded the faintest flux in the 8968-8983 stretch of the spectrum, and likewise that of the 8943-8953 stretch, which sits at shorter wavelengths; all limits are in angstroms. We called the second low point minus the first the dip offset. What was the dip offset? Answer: -0.30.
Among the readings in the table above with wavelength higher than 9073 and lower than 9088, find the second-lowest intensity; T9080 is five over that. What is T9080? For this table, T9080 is 0.368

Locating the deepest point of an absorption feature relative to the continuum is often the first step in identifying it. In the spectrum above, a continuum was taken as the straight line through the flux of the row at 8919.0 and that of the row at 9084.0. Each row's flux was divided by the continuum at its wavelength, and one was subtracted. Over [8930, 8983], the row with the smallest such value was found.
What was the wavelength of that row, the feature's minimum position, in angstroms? 8944.0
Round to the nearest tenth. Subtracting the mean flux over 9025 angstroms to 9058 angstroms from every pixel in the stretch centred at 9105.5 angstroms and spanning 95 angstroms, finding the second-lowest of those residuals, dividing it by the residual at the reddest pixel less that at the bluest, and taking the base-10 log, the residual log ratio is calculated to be 0.1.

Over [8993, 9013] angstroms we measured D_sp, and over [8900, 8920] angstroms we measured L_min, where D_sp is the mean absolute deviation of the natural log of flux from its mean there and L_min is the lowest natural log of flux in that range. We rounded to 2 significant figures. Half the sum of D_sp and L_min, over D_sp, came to 41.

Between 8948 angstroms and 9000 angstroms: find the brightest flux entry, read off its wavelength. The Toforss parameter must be 8999.0 angstroms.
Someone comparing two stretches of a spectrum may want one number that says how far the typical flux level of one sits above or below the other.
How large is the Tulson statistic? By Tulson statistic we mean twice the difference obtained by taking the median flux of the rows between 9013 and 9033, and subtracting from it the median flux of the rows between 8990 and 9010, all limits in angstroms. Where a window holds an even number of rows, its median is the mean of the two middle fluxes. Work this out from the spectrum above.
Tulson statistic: -1.90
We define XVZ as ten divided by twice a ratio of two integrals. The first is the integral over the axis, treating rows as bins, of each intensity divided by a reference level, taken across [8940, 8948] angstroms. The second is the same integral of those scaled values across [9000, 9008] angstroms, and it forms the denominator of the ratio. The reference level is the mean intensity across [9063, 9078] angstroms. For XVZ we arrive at 5.3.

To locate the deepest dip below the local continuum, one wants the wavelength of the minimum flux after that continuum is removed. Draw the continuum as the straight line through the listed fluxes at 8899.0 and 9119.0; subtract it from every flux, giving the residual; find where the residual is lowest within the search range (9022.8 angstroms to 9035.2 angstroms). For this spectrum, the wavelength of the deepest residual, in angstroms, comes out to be 9024.0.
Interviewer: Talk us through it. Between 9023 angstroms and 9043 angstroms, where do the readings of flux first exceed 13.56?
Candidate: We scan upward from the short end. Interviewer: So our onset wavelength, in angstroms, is 9029.0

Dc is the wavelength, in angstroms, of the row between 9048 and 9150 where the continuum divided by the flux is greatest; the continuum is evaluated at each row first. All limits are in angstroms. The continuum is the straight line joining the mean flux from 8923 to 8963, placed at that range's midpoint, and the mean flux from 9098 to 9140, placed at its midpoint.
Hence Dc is 9081.5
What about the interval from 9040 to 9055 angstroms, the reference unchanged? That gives 9044.0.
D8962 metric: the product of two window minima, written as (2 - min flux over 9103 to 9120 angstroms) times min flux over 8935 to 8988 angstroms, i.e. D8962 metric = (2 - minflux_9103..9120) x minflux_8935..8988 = -144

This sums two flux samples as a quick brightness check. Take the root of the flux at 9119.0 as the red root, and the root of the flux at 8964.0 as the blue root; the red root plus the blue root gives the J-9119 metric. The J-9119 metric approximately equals 7.42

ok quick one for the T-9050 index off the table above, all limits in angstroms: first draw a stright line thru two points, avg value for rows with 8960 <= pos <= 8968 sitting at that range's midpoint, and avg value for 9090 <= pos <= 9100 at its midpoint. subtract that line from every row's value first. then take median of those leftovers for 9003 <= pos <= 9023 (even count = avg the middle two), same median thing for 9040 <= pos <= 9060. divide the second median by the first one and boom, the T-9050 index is 0.8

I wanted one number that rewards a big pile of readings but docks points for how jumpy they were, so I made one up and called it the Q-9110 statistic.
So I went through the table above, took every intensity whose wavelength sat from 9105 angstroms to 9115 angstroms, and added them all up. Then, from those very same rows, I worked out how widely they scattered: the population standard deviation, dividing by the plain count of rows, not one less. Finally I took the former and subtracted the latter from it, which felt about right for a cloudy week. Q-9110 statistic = 54.5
